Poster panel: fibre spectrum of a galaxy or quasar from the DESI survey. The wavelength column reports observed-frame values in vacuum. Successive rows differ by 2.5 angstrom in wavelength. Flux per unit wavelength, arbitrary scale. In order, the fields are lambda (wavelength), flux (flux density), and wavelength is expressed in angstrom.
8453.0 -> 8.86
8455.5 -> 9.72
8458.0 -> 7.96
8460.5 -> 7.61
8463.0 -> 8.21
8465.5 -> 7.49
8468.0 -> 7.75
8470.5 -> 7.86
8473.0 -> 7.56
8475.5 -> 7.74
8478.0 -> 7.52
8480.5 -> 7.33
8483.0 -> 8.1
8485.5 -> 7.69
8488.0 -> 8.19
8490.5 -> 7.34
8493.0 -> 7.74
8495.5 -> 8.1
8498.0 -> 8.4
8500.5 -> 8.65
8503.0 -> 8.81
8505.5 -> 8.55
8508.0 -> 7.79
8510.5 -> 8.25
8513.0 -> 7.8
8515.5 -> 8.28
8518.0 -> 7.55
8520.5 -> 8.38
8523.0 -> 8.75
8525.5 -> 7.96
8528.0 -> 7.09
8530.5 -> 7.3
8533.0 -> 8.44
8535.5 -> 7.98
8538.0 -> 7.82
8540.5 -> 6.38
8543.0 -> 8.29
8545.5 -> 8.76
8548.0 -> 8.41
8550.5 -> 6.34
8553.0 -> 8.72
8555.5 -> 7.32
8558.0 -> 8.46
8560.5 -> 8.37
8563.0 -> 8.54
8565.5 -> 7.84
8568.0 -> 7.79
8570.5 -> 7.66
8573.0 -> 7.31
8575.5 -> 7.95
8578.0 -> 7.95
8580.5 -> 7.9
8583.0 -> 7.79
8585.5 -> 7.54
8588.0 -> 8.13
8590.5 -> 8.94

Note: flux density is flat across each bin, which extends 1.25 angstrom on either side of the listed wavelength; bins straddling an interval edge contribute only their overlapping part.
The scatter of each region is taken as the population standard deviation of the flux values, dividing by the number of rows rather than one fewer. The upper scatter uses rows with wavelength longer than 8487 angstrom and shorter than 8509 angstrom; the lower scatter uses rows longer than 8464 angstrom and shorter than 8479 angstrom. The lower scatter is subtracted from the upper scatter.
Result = 0.32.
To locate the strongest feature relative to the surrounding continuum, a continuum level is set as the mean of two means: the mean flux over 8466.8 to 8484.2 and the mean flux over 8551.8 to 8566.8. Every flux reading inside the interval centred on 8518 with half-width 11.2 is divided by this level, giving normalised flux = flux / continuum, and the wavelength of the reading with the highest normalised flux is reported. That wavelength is 8523.0 angstrom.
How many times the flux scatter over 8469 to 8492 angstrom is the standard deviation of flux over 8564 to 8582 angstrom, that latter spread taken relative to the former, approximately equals 0.7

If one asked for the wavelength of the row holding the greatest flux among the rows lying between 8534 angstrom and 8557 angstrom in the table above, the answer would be 8545.5 angstrom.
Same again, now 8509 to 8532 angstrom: 8523.0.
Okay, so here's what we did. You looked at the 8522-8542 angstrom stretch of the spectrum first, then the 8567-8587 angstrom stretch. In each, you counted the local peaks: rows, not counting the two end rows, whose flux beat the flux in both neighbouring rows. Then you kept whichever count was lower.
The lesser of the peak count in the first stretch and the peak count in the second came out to 0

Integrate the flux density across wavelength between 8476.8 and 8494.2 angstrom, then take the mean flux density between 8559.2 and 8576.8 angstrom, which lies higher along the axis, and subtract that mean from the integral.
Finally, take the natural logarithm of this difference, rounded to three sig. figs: 4.84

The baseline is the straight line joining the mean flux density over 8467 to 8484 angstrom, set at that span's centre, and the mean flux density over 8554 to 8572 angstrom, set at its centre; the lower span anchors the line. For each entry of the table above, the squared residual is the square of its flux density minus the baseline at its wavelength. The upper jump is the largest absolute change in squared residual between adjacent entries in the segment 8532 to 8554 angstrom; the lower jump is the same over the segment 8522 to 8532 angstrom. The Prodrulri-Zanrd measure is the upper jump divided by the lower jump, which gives 3.0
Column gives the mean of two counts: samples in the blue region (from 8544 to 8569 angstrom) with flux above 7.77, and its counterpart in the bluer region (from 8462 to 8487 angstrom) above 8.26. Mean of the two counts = 4.0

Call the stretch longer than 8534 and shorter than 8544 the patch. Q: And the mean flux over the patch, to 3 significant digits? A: 7.62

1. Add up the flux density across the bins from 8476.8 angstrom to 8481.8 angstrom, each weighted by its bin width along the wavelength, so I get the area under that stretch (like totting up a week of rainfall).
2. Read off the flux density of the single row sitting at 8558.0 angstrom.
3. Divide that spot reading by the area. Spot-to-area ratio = 0.23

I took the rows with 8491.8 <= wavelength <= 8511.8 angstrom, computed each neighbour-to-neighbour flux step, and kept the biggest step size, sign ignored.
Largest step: 0.8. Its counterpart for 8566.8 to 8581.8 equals 0.6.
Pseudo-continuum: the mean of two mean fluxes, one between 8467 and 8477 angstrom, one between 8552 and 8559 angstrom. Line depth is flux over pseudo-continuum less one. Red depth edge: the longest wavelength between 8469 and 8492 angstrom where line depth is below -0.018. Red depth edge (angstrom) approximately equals 8490.5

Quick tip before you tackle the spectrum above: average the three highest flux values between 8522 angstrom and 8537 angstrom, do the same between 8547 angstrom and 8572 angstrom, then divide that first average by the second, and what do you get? 0.98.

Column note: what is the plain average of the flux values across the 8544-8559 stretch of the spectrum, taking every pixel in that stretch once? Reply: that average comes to 8.00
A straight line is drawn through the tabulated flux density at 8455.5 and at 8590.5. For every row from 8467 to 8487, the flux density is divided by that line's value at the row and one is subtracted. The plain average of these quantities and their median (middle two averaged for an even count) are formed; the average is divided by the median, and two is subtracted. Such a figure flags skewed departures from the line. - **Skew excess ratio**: -0.99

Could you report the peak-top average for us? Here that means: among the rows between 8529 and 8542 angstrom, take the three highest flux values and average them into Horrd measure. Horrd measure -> 8.1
